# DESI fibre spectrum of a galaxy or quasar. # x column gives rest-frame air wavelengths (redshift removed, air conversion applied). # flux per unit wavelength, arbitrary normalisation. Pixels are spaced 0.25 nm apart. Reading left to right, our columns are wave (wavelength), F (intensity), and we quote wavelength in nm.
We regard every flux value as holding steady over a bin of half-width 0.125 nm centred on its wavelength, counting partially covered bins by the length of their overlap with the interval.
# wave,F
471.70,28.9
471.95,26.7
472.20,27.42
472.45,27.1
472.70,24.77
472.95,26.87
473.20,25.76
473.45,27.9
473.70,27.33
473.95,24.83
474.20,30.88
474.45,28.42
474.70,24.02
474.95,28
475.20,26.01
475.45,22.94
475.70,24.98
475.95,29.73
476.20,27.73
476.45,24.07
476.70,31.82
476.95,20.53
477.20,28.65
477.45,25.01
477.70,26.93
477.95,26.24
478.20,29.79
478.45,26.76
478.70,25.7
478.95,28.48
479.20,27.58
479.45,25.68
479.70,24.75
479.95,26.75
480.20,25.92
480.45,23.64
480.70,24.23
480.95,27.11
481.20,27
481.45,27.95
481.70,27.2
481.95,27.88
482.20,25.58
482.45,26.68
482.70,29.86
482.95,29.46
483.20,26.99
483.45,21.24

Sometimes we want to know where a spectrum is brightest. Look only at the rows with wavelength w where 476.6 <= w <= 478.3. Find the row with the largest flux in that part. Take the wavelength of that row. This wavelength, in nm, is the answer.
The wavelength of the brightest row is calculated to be 476.70 nm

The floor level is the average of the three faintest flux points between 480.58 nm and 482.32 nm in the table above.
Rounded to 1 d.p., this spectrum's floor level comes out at 25.6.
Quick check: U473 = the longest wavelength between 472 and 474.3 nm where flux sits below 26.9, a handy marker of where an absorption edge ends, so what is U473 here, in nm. 473.95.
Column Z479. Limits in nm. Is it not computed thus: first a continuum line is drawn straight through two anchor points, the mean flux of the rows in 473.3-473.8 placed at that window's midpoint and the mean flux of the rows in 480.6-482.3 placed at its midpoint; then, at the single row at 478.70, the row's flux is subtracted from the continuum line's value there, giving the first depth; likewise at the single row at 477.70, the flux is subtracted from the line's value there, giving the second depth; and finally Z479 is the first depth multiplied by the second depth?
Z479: 0.3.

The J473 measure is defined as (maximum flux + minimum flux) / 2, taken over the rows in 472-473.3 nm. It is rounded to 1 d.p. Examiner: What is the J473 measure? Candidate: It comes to 26.1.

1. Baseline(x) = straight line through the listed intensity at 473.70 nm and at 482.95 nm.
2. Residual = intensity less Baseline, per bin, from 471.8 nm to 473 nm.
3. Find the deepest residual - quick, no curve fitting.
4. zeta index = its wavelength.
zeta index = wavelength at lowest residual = 472.70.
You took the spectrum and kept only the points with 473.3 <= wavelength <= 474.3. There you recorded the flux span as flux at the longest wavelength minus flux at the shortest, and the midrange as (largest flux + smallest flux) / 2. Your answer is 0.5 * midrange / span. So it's 5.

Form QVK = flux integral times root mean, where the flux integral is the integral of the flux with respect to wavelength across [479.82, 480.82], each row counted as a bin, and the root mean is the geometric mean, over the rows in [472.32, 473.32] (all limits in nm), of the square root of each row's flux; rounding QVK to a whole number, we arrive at 128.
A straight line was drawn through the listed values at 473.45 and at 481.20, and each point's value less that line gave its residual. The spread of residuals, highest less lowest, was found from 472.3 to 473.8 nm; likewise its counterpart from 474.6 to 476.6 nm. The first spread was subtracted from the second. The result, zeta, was 3.6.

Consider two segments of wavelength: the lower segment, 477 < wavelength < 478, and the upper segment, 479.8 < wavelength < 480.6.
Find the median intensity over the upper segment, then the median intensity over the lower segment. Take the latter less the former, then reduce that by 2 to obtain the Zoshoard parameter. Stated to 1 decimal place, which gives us -1.3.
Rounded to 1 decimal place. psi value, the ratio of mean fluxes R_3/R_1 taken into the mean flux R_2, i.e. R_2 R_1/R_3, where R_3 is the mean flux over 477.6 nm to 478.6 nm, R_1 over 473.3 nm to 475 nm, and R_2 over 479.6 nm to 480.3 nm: 25.7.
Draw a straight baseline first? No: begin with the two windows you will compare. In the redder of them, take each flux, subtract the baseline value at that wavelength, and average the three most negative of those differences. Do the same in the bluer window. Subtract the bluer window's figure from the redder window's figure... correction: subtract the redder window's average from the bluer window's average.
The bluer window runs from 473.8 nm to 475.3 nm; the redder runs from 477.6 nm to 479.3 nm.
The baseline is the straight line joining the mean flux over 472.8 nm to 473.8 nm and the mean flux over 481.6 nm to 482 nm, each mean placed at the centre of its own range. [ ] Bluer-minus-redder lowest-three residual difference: -1.0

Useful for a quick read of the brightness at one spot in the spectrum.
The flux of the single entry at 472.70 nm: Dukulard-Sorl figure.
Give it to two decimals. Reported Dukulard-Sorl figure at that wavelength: 24.77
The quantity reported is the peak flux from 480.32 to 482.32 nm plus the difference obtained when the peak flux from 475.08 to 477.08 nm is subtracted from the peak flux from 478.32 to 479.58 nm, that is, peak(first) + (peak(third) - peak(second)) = 24.6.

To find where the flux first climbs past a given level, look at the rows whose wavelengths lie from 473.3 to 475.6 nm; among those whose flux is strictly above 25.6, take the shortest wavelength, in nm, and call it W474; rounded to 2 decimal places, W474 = 473.45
